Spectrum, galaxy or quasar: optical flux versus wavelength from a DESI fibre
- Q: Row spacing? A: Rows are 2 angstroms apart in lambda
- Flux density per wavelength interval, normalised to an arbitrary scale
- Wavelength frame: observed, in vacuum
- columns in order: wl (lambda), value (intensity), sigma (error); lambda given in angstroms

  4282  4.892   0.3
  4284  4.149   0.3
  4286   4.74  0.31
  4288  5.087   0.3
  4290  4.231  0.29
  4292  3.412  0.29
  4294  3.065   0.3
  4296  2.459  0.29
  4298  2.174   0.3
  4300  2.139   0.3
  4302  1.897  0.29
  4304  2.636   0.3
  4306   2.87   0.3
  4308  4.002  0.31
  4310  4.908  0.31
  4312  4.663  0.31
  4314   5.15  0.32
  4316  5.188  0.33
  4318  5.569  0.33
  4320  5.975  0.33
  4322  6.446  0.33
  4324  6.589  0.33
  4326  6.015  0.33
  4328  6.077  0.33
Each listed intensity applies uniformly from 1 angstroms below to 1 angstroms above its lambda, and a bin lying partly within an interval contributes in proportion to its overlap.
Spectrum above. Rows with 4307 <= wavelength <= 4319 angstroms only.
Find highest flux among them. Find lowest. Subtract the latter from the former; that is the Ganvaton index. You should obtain 1.6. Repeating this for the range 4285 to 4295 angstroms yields 2.0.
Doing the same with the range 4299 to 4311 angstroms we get 3.0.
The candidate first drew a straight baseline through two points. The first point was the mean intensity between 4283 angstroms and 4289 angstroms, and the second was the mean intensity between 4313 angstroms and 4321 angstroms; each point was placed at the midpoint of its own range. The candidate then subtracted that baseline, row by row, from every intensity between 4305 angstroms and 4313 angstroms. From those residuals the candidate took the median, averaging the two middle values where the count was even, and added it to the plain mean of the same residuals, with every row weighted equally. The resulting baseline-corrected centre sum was -2.1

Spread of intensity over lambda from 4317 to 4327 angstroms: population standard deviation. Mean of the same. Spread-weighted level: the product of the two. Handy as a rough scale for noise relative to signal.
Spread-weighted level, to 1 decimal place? 2.2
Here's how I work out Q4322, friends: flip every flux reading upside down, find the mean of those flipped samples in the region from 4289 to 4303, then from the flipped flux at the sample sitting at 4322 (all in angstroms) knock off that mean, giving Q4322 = -0.23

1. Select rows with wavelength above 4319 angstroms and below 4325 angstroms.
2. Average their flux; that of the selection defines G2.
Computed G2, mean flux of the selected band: 6.3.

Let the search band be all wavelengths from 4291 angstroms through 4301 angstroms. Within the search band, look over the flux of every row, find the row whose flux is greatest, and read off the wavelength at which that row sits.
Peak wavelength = 4292 angstroms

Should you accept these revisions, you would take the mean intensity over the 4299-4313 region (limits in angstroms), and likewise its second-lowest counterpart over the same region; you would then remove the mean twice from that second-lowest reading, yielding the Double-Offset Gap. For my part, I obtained -4.5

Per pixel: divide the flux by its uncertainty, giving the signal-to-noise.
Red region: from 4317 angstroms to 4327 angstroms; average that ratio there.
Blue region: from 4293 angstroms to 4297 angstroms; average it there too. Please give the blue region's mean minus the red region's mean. -9.2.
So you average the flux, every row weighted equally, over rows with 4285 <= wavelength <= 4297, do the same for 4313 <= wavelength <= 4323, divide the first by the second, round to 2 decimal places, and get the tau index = 0.68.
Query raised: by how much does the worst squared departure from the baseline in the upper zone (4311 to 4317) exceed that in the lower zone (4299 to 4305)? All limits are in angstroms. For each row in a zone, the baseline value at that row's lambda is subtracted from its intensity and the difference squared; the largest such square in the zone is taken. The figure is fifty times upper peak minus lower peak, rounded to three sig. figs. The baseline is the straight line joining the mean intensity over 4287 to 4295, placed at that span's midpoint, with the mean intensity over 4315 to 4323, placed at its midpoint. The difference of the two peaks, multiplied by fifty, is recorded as -363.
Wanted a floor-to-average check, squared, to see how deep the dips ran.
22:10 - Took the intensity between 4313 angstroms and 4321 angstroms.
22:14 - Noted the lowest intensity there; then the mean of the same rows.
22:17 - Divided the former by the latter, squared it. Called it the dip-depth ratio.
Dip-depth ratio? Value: 0.89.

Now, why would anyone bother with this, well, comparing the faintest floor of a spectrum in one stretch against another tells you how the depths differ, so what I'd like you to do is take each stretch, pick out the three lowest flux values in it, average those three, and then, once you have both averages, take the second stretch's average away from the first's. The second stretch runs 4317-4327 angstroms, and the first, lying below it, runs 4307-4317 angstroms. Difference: -1.3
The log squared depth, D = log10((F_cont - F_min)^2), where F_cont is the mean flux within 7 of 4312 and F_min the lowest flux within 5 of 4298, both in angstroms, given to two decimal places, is 0.87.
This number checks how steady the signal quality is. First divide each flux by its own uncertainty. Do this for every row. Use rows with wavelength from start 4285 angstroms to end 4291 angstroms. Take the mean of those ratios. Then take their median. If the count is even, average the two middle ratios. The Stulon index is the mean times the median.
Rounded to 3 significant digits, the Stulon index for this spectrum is 239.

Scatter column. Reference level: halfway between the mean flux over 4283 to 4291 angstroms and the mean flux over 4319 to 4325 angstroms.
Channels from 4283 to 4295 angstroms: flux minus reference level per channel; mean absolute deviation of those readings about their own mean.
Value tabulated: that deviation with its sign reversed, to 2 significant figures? -0.58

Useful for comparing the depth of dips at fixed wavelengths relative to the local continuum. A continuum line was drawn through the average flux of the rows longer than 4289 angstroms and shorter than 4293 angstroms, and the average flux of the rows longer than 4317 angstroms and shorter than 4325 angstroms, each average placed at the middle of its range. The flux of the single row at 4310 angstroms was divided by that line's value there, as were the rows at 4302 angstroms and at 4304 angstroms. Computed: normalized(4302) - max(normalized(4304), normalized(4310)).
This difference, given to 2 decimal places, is -0.52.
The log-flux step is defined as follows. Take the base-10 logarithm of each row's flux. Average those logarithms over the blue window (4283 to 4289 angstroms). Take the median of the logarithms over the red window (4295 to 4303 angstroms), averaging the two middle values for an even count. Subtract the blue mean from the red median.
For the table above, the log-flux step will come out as -0.3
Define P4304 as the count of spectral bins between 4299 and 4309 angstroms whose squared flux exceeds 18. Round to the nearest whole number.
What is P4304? 0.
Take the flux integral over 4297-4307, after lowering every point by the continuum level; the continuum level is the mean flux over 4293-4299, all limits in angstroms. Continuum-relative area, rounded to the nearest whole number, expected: -2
